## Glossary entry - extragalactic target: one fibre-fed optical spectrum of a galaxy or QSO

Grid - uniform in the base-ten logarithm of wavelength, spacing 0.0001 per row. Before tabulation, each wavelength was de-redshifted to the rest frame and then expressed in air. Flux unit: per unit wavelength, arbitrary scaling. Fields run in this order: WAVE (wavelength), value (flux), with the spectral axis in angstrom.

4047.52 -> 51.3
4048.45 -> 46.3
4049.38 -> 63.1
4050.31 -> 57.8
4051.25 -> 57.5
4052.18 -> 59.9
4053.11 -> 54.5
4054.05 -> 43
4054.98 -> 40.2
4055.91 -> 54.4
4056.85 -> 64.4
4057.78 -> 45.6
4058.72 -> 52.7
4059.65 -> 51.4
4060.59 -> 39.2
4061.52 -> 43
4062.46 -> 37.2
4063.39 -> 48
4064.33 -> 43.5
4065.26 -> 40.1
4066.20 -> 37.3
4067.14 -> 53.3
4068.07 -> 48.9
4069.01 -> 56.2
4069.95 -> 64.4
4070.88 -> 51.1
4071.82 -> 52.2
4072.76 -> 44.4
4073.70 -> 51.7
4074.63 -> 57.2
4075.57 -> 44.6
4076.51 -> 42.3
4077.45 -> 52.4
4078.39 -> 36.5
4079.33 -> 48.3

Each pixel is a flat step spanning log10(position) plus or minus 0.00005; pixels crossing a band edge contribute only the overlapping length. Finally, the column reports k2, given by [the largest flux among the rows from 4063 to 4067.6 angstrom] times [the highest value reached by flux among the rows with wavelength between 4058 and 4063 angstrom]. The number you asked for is 2809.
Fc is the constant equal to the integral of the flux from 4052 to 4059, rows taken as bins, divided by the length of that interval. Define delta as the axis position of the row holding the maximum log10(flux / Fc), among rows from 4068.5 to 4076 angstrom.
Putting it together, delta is 4069.95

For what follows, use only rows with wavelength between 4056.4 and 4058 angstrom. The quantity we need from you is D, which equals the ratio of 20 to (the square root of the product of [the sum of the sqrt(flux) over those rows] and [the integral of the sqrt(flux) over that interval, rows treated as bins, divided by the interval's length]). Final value 1.9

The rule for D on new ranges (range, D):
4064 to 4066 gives 2.2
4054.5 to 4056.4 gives 2.1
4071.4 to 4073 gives 2.0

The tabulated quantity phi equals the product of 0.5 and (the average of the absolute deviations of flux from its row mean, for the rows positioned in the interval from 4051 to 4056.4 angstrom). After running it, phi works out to 3.3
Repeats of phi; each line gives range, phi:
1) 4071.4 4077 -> 2.5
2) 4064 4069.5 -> 3.1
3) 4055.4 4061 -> 3.0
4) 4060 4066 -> 1.5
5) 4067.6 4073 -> 2.5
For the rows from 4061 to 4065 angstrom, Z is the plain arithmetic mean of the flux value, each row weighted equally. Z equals 42.9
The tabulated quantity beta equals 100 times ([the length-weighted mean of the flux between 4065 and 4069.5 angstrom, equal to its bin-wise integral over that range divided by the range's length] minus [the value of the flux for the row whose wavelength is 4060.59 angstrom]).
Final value 829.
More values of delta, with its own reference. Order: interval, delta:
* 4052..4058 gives 4056.85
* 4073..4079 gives 4074.63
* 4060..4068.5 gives 4067.14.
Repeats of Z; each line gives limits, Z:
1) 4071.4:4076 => 50.0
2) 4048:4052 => 56.2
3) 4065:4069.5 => 47.2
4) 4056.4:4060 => 53.5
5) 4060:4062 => 41.1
